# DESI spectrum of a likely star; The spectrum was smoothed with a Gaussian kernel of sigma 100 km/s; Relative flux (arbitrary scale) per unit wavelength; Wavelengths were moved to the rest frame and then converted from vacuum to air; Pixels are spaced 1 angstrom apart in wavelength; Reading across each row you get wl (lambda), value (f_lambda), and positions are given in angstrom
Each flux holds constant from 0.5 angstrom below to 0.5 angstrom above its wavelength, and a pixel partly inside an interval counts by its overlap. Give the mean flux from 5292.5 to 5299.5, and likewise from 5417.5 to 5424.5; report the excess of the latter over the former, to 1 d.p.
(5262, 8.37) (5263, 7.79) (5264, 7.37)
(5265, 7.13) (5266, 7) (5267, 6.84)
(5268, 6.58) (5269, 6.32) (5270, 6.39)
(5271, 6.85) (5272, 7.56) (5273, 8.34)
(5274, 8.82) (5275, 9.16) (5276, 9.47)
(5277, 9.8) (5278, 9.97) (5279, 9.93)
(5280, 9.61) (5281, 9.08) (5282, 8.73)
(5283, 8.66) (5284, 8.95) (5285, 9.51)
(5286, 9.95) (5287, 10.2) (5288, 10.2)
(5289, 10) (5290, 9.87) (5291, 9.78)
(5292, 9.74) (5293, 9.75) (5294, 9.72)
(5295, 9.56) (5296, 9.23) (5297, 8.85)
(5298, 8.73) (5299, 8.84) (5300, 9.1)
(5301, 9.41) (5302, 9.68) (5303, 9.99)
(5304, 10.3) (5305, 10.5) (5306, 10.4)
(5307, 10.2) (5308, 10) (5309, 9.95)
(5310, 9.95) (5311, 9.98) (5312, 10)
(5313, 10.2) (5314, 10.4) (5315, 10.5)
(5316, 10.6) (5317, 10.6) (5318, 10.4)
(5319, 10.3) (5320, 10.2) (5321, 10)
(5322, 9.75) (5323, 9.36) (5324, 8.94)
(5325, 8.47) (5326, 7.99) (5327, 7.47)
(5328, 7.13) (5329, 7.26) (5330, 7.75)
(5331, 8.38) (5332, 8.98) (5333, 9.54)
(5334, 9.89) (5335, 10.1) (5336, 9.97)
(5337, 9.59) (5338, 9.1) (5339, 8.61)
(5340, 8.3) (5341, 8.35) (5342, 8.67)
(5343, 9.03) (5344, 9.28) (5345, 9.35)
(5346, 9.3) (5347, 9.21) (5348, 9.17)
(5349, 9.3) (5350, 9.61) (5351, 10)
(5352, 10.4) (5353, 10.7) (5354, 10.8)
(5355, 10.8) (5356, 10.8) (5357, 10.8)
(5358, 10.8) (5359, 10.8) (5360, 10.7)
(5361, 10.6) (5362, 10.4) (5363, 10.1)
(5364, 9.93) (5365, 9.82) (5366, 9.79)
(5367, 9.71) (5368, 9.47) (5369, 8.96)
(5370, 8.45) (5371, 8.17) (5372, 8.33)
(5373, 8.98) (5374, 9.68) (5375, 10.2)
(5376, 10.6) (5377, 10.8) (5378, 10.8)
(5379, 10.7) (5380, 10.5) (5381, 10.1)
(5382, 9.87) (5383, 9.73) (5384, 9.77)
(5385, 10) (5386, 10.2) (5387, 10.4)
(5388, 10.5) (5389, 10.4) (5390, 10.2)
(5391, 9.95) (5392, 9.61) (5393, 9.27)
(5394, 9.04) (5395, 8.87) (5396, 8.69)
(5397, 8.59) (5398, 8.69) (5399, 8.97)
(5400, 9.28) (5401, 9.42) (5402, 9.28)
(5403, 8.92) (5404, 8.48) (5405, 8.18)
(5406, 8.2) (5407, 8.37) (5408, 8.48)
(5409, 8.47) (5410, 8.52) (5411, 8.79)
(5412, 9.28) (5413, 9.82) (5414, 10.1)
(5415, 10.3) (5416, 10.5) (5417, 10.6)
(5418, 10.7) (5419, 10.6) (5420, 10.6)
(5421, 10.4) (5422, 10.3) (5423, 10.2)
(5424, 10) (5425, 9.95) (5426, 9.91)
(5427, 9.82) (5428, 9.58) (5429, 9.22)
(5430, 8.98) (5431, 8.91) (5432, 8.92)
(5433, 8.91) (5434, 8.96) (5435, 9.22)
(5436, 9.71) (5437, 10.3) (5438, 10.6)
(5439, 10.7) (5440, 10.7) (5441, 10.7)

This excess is 1.2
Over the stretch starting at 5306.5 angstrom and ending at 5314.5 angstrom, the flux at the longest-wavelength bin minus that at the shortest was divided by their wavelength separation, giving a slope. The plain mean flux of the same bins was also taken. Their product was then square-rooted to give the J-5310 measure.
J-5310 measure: 0.54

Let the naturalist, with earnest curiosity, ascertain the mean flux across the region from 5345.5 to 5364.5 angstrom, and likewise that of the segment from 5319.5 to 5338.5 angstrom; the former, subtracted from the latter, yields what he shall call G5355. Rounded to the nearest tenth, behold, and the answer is -1.3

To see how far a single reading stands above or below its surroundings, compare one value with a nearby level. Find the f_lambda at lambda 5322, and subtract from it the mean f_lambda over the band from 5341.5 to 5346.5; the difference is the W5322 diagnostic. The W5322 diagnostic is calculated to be 0.6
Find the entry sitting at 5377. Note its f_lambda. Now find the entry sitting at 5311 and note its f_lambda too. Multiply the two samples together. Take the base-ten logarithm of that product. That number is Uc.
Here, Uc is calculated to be 2.03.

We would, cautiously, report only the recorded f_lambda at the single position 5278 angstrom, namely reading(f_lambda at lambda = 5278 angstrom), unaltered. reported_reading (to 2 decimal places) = 9.97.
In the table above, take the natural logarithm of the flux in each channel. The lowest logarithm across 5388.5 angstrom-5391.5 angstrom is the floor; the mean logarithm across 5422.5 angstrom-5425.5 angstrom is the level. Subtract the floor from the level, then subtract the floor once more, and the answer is -2.29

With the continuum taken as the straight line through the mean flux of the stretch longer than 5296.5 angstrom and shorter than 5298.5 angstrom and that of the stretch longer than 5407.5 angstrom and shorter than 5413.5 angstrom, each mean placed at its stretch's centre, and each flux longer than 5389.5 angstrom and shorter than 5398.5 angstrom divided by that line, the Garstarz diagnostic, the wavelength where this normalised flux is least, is 5397 angstrom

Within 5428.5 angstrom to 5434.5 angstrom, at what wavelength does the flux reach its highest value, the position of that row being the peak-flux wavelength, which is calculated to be 5429 angstrom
